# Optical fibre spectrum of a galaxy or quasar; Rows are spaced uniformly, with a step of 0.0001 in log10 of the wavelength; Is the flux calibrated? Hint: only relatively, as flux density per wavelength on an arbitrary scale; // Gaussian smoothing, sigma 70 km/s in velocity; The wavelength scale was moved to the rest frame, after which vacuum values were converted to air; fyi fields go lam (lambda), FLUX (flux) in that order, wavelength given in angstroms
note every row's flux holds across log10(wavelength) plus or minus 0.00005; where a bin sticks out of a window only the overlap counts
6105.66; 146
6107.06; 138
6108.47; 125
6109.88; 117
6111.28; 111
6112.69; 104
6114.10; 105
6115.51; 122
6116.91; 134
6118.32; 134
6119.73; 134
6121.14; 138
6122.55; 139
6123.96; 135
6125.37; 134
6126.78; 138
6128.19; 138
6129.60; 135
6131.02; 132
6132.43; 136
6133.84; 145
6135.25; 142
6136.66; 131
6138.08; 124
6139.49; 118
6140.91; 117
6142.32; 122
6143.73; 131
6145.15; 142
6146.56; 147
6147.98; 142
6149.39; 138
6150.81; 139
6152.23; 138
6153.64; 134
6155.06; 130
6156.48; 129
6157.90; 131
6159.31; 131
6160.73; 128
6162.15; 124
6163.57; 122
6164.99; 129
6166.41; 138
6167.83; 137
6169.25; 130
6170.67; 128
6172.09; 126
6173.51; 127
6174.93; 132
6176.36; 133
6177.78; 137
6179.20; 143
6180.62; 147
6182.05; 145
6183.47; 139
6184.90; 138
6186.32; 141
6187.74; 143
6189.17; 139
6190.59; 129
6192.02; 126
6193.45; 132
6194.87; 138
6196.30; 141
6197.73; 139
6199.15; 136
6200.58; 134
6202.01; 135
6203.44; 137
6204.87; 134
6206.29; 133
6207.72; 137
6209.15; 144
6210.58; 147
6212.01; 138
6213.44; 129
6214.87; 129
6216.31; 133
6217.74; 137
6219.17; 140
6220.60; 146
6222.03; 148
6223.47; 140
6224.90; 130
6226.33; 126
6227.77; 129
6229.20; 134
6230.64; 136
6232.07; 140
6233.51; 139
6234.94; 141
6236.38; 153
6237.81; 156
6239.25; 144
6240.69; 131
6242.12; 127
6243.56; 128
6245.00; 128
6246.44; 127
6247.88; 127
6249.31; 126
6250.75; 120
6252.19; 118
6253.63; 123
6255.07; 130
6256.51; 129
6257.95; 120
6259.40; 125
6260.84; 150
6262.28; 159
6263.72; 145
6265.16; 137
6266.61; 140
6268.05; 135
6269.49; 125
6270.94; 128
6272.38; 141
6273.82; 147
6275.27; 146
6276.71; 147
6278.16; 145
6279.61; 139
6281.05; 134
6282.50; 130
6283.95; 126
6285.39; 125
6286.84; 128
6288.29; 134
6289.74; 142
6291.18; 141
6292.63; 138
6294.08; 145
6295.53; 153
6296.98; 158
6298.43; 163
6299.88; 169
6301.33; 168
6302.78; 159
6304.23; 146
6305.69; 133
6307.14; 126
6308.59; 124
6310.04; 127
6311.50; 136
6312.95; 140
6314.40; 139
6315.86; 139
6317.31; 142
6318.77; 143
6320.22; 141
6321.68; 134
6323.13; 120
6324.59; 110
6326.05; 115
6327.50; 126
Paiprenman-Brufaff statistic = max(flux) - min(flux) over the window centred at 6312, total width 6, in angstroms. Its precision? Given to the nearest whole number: 13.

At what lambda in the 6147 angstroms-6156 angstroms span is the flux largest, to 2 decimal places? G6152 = 6147.98 angstroms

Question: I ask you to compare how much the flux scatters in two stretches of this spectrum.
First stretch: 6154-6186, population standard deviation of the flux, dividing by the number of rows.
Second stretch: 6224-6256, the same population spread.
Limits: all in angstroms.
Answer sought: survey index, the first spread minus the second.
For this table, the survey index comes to -2.9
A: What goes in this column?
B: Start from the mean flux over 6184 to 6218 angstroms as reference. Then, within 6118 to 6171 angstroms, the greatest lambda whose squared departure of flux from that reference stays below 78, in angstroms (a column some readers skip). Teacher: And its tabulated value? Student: 6170.67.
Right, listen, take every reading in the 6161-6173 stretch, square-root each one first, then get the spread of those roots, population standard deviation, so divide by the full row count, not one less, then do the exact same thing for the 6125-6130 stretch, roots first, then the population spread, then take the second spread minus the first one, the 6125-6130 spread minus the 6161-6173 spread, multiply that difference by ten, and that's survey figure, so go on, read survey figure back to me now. -1.6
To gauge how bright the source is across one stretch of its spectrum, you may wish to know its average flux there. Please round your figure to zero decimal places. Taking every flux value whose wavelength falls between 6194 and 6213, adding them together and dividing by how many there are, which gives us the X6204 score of 138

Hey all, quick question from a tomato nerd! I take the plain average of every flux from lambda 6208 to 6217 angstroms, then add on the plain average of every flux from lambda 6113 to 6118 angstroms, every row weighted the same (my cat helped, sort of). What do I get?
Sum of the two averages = 257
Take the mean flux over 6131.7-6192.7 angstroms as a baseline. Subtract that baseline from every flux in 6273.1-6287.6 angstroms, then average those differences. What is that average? 3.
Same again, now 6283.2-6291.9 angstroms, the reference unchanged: -1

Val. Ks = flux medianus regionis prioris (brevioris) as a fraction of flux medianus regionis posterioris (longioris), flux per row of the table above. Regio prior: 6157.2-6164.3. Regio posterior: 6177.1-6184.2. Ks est 0.90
